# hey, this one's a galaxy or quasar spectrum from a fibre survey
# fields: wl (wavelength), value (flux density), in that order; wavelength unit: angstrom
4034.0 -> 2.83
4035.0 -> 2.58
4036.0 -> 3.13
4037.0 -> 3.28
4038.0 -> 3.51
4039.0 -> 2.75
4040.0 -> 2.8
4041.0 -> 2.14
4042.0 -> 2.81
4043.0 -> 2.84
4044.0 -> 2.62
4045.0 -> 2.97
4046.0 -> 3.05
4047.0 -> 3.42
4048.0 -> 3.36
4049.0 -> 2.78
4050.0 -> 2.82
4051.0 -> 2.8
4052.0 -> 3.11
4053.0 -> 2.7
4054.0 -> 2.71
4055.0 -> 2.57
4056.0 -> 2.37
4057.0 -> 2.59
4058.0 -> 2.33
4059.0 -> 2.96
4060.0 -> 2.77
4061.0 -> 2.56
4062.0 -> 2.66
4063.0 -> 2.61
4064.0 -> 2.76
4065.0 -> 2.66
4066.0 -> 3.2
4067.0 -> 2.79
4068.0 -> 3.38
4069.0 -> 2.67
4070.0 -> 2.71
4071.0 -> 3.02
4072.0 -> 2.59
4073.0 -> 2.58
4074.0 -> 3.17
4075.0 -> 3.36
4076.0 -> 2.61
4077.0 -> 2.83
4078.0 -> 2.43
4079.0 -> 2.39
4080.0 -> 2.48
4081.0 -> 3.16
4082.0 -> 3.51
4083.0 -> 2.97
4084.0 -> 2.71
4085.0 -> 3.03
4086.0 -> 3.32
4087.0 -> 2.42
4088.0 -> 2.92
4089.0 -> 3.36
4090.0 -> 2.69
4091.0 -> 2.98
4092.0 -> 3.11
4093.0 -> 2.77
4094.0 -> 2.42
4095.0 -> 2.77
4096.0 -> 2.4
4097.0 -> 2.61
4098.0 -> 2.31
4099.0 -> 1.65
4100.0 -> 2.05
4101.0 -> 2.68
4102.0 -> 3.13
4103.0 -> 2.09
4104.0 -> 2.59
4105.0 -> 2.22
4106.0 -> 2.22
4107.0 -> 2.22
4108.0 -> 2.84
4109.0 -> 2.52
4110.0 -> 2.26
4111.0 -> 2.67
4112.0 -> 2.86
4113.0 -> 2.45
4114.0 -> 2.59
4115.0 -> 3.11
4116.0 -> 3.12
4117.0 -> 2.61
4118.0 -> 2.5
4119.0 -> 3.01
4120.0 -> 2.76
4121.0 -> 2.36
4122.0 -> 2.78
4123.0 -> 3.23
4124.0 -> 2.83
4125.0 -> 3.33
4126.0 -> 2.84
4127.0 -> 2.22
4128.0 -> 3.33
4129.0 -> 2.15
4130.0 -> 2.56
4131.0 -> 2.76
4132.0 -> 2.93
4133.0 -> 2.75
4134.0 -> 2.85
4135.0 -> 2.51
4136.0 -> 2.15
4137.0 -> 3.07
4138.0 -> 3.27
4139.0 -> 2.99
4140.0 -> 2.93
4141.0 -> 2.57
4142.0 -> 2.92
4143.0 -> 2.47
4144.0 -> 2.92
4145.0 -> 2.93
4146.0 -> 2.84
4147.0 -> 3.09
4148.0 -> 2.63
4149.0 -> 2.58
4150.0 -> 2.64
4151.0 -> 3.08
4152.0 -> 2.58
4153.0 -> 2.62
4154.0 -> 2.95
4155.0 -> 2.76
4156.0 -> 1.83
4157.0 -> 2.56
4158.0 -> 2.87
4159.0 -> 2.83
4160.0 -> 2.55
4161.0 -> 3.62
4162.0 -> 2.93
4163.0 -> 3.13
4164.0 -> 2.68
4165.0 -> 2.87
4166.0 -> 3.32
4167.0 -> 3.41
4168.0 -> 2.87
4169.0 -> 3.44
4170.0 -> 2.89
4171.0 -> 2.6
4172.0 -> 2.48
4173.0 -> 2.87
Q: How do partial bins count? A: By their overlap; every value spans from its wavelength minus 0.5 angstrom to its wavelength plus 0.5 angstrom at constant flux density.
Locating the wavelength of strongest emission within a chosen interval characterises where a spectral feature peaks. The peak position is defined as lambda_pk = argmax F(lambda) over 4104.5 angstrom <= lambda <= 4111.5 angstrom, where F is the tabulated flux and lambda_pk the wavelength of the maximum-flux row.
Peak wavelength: 4108.0 angstrom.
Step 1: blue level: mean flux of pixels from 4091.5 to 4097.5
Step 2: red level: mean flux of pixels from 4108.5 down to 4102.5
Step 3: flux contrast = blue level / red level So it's 1.13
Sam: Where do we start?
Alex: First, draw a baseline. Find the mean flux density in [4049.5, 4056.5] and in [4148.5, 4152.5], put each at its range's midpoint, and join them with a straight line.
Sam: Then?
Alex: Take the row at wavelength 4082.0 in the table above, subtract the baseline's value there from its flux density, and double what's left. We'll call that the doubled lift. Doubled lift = 1.6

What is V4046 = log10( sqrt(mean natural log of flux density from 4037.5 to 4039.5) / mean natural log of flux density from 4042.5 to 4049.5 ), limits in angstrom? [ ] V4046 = -0.01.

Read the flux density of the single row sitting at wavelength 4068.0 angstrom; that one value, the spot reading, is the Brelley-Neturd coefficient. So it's 3.38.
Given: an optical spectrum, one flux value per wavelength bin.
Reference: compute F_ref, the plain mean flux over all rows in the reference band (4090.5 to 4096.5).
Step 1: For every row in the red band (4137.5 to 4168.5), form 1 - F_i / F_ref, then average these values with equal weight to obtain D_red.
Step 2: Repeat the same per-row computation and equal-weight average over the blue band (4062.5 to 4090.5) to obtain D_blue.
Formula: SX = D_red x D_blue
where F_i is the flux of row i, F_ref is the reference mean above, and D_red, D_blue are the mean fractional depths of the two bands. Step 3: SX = 0.0018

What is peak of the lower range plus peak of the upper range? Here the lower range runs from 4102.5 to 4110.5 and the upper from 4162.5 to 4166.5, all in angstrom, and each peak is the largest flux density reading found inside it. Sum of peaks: 6.2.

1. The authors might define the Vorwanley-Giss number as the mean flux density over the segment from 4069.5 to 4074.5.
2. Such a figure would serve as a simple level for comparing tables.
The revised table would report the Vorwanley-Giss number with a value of 2.81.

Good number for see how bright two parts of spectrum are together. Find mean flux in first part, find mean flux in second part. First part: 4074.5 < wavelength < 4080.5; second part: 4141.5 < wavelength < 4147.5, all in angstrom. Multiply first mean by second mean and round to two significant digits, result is 7.7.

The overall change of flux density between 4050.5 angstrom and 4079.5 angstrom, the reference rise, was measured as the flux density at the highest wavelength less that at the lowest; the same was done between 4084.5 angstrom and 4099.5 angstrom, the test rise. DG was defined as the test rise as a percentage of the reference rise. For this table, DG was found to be 337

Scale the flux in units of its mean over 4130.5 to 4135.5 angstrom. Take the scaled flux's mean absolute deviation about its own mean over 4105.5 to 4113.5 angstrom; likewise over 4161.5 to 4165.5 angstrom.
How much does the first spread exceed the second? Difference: 0.033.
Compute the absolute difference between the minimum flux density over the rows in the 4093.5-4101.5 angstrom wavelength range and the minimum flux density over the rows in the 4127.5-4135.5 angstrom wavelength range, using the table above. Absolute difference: 0.5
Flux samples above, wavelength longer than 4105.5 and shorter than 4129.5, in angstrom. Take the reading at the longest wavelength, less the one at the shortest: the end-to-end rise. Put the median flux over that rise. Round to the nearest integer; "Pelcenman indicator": -39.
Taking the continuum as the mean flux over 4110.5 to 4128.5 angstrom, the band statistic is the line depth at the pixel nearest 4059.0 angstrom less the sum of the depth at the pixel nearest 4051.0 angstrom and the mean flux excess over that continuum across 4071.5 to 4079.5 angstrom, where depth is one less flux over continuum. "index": 0.0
